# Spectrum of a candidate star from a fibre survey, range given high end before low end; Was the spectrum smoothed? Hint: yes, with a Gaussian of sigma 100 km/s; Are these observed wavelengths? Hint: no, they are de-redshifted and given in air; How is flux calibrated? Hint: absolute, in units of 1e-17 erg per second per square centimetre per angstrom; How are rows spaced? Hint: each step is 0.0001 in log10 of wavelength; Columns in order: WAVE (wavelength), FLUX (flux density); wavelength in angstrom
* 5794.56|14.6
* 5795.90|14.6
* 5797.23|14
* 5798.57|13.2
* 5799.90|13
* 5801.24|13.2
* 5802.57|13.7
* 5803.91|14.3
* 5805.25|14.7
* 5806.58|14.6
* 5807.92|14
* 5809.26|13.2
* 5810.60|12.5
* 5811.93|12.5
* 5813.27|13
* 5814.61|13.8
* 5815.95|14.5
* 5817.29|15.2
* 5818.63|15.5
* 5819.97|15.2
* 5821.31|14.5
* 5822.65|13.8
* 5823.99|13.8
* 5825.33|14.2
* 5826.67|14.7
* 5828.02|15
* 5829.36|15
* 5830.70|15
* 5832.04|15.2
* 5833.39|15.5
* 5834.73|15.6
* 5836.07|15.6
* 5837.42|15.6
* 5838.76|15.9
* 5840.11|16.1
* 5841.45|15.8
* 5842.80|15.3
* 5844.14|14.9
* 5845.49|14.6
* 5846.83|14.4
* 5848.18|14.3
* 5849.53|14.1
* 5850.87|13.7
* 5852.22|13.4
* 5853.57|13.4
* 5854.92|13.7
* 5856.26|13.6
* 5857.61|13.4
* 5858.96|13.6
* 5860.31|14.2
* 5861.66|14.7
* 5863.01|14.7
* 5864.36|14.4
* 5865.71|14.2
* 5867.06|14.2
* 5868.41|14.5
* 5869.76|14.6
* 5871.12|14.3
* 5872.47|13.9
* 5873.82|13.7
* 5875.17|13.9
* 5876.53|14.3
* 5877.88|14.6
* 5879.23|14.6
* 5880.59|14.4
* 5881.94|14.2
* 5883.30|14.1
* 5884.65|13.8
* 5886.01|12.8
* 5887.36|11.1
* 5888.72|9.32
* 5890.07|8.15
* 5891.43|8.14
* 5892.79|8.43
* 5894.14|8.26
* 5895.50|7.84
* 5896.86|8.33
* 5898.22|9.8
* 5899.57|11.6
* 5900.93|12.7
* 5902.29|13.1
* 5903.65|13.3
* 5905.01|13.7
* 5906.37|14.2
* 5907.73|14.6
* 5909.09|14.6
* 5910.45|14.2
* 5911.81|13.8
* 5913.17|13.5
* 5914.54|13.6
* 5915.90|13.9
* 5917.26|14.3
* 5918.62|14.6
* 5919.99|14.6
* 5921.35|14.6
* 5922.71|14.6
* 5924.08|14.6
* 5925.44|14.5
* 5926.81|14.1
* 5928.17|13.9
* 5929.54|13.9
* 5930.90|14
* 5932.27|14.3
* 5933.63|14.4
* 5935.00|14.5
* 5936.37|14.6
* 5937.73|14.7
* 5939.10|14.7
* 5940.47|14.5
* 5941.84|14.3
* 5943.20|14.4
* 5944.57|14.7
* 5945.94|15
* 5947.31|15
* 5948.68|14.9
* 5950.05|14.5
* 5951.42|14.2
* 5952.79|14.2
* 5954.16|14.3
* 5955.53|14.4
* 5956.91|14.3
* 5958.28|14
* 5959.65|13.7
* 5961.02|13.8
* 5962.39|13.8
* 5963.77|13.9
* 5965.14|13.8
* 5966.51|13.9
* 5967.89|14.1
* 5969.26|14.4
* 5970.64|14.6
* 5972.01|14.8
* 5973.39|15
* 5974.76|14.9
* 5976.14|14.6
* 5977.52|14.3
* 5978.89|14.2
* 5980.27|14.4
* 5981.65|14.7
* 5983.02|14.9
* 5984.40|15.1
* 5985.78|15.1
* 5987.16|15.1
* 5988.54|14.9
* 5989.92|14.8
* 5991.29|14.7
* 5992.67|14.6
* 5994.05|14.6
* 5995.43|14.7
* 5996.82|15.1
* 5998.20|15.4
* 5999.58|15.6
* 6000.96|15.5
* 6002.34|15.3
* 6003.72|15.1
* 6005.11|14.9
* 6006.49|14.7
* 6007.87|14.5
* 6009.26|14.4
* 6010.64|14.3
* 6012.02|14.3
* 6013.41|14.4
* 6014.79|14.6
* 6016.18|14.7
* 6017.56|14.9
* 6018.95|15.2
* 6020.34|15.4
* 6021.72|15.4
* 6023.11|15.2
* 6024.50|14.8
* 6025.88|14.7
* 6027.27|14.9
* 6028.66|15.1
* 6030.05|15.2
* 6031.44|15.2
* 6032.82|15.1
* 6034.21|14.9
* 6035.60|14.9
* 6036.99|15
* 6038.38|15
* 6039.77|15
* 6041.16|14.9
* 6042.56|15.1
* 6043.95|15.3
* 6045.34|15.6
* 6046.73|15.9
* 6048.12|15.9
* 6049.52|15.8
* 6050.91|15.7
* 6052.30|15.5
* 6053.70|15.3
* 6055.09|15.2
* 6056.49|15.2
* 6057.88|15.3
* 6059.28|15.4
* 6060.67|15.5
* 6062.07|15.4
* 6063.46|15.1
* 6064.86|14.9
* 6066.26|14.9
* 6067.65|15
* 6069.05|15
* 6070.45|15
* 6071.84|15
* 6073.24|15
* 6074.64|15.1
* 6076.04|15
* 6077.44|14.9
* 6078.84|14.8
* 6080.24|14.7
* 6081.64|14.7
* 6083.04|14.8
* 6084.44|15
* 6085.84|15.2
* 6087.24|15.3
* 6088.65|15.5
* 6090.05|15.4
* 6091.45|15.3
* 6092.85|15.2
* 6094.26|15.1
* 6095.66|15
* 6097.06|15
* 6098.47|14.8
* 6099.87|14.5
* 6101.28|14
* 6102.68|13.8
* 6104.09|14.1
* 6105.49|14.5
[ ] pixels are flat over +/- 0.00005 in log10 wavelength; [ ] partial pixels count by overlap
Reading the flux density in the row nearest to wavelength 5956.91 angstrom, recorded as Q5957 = 14.3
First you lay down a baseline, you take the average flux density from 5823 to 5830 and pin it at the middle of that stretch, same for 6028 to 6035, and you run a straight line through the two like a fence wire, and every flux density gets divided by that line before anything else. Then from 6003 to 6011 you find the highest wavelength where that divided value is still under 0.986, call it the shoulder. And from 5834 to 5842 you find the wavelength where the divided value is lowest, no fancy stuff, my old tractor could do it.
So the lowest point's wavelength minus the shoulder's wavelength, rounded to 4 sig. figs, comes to -173.2 angstrom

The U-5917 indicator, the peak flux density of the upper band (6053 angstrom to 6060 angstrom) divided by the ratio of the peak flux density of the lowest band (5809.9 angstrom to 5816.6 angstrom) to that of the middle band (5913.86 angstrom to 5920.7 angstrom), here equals 15.51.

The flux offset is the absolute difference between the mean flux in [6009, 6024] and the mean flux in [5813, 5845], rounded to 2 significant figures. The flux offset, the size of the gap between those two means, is 0.15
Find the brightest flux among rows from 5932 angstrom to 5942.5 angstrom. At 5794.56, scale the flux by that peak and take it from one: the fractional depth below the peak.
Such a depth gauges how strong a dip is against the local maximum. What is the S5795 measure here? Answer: 0.007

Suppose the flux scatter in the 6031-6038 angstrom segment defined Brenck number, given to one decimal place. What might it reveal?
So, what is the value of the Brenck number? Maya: 0.1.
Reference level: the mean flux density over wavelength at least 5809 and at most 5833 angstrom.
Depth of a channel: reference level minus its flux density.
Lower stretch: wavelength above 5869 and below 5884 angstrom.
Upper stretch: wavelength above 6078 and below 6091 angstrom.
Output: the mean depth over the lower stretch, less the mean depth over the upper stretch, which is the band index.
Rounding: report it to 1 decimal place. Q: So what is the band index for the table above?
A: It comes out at 0.8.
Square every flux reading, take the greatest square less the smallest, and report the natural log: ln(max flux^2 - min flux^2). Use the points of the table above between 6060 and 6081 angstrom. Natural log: 3.2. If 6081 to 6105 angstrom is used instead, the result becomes 3.9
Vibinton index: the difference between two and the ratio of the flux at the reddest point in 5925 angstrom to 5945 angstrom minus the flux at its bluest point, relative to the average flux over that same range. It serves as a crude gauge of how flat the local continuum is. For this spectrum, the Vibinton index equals 1.99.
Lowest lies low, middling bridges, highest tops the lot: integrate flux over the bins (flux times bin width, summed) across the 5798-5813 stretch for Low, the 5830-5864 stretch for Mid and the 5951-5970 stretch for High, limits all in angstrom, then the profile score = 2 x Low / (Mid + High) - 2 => -1.5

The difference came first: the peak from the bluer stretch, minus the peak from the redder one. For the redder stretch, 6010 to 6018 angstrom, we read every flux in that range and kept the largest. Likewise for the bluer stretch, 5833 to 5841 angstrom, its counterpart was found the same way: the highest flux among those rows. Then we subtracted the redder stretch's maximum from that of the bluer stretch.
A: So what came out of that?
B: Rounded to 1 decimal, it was 1.2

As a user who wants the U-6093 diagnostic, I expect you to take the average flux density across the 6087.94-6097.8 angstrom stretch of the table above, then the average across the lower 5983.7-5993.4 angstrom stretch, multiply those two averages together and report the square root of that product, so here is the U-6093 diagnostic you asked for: 15.1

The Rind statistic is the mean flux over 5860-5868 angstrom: 14.4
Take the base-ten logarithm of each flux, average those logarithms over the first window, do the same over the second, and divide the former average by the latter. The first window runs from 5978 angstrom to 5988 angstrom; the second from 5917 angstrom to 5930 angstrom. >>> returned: 1.01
